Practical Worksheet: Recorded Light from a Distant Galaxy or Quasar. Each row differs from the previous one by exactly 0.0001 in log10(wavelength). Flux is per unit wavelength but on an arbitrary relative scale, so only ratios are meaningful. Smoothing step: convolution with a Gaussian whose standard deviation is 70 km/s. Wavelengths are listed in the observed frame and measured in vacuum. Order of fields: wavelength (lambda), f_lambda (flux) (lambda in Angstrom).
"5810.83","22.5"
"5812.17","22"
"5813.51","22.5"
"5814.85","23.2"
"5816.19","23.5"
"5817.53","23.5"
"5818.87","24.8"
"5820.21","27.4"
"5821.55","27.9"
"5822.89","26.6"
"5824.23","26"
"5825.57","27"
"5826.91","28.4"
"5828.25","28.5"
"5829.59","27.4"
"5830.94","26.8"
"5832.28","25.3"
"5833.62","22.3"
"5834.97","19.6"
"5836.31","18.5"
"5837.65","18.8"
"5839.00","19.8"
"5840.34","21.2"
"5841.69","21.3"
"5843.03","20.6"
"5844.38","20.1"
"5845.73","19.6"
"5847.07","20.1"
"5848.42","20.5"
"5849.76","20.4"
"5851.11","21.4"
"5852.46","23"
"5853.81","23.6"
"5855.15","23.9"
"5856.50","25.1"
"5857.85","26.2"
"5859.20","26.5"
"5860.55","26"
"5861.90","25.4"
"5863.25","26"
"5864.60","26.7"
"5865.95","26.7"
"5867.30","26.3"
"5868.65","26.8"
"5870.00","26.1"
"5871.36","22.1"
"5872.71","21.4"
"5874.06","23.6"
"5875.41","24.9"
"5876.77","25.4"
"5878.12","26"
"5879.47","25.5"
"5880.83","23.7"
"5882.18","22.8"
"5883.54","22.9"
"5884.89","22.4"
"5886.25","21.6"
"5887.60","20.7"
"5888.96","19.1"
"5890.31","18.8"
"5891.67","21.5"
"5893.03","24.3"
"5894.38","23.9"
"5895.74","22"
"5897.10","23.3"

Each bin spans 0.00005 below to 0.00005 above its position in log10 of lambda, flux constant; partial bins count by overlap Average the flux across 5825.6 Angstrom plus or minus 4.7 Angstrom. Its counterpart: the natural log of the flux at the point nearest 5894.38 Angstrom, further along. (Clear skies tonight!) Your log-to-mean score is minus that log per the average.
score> -0.116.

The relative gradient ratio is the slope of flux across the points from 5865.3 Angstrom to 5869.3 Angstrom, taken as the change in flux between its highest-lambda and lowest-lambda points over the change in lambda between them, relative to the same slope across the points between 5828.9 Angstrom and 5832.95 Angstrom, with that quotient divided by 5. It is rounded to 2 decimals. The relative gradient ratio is -0.01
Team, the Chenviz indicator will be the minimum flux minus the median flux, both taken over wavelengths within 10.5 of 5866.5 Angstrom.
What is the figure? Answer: -4.6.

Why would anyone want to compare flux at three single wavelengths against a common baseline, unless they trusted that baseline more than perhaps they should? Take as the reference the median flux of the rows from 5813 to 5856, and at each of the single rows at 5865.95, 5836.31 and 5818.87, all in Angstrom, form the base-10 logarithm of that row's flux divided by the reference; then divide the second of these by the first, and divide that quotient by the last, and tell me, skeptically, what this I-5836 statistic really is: -50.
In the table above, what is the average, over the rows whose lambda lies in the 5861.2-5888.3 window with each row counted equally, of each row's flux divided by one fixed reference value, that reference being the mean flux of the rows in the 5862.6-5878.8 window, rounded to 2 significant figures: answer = 0.97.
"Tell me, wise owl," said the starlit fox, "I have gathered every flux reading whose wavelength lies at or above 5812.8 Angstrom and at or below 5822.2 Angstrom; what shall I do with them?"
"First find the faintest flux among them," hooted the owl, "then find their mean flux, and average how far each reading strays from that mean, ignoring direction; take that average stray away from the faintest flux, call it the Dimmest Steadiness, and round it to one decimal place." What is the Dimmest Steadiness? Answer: 20.8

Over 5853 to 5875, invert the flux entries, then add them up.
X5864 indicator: 0.64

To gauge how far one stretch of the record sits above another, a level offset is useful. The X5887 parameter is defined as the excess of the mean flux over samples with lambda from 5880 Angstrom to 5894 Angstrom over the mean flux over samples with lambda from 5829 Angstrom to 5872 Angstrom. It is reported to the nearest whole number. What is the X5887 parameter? -1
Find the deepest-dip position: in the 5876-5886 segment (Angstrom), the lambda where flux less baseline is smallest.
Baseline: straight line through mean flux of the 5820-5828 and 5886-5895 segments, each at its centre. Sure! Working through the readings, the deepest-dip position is 5884.89 Angstrom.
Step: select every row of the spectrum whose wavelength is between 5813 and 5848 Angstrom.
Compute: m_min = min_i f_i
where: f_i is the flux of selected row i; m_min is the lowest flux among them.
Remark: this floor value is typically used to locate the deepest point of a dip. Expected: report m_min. 18.5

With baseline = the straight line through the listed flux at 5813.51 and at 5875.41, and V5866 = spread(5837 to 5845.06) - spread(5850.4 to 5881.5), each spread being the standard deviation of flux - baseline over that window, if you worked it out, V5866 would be -0.8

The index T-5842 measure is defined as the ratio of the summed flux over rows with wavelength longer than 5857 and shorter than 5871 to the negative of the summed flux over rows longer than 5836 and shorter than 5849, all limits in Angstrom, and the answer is -1.31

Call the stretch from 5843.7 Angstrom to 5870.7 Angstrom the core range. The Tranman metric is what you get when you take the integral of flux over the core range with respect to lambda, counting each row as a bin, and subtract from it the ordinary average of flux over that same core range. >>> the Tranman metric 624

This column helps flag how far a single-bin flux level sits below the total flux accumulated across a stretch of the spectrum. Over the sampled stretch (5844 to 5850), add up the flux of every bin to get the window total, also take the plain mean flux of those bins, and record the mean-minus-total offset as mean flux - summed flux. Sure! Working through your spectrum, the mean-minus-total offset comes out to -81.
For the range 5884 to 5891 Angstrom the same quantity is -82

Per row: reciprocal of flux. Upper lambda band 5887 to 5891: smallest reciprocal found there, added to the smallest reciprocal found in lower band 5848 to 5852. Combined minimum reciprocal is 0.095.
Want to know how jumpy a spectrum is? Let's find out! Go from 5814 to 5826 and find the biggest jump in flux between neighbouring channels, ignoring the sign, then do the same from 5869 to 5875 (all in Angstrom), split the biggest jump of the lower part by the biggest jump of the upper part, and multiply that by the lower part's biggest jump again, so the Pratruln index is 1.7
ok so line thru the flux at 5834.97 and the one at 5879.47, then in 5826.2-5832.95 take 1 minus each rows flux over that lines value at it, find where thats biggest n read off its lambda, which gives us 5832.28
